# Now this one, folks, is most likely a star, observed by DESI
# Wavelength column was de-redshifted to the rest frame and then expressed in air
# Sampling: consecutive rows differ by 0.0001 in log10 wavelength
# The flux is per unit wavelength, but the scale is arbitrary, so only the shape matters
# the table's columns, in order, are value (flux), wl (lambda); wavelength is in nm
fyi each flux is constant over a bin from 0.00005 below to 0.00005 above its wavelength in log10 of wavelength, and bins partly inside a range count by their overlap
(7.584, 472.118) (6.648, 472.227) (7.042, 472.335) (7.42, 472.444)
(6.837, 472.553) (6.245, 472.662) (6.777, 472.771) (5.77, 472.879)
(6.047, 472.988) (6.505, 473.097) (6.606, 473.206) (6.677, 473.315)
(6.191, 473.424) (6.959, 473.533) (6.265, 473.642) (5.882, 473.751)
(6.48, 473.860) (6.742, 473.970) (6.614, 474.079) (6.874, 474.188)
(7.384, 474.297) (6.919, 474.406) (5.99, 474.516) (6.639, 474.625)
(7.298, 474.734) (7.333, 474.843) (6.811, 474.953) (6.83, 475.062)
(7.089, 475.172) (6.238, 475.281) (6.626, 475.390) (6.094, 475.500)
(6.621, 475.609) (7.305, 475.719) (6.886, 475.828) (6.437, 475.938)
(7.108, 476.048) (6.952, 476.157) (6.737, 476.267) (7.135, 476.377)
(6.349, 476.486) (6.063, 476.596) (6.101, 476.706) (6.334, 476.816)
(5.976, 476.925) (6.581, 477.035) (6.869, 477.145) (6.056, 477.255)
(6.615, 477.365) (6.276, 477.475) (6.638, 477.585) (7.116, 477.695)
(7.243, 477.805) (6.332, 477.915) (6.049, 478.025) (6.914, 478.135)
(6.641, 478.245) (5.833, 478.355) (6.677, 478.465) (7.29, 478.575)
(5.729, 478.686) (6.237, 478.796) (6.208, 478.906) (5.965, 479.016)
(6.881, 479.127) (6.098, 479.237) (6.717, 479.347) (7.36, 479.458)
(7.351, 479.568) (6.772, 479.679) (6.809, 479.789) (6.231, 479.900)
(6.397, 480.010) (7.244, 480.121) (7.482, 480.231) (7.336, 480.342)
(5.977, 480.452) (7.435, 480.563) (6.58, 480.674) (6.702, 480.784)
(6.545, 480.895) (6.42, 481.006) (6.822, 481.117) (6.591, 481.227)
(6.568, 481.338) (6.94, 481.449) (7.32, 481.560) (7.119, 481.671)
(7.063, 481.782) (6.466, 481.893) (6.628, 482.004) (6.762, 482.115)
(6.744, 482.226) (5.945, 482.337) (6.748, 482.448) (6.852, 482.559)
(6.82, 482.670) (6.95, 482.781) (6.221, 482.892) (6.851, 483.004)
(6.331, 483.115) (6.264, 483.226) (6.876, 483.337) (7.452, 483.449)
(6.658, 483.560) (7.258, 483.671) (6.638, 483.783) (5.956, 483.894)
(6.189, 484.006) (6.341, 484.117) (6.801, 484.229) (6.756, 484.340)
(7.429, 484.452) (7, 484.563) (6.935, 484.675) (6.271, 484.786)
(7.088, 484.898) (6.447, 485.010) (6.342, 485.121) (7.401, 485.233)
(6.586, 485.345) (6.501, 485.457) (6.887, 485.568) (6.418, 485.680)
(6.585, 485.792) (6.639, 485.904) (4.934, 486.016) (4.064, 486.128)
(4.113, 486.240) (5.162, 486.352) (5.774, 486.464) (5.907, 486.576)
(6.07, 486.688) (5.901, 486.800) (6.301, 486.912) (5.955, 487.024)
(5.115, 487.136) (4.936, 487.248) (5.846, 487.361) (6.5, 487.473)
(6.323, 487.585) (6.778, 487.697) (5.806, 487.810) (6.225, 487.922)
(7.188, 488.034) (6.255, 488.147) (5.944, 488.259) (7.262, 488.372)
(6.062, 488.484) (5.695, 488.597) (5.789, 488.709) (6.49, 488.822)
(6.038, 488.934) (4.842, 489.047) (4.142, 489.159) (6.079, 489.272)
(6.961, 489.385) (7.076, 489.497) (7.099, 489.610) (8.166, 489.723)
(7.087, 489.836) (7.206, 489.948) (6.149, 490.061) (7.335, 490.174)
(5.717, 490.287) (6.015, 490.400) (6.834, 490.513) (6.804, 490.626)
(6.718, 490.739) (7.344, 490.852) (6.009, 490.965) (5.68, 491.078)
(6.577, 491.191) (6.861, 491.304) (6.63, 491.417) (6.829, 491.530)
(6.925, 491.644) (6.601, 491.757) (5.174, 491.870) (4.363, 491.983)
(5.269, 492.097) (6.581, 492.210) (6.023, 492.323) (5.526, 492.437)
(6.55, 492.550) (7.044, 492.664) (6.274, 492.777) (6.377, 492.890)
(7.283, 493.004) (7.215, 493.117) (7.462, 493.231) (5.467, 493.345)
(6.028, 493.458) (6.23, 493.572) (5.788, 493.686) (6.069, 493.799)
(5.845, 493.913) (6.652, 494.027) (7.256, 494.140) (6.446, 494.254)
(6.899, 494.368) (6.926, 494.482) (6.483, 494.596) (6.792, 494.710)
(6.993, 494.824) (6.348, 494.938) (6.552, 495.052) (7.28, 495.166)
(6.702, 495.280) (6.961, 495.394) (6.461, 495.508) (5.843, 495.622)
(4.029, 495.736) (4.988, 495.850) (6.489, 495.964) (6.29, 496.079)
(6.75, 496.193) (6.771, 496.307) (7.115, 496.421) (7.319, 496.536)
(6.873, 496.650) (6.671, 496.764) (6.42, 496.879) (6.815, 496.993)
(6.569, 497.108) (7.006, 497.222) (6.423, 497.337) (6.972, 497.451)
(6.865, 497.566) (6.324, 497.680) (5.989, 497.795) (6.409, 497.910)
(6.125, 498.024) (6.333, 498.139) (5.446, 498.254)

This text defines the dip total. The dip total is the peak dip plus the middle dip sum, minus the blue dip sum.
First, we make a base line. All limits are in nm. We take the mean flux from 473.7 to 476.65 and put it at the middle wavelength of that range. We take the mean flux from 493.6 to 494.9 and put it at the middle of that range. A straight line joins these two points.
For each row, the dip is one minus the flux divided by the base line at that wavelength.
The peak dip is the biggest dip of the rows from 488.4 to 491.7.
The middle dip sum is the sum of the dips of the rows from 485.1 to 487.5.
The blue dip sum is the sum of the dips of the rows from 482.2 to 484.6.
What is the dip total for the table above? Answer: 2.9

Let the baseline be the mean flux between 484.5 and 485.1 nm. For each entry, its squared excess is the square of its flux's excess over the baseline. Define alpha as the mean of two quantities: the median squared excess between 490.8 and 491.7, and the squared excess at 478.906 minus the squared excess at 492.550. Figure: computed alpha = 0.14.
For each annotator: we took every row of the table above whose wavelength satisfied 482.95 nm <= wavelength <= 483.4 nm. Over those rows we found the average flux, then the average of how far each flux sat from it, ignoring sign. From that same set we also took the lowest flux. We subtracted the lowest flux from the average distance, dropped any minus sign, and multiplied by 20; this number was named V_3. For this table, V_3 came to 120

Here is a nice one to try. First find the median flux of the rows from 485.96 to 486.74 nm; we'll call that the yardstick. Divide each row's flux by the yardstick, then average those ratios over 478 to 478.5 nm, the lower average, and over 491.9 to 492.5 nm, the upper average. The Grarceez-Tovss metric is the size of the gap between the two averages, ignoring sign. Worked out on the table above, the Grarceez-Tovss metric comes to 0.17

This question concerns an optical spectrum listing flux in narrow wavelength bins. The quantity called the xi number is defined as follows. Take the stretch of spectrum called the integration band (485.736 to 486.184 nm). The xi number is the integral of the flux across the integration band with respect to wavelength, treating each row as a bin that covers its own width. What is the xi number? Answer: 2.49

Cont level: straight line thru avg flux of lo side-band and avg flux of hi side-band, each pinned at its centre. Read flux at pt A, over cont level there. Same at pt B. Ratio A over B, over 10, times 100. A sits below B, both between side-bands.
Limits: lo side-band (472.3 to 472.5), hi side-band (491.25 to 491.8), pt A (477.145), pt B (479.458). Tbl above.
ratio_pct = 9.3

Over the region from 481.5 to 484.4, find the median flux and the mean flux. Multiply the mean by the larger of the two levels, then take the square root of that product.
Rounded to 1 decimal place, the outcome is 6.7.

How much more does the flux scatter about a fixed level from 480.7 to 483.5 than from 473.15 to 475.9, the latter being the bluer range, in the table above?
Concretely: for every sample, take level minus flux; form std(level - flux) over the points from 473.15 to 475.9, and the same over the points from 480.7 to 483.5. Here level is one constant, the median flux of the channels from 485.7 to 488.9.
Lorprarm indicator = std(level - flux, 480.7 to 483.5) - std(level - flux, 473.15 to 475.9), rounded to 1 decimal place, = -0.1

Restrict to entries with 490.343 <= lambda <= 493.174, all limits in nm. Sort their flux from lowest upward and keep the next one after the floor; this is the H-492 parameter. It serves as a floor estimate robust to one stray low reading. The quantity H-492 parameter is 5.174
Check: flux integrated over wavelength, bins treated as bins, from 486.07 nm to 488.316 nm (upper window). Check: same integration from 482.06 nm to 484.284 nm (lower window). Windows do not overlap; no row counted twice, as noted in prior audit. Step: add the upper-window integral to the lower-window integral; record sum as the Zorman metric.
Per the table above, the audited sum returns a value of 27.8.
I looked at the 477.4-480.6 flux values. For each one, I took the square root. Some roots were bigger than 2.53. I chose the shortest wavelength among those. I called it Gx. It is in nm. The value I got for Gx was 477.585 nm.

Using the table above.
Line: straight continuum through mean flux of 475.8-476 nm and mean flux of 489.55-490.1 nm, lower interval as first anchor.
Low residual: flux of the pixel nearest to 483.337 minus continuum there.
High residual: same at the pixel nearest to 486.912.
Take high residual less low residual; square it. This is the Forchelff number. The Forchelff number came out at 0.5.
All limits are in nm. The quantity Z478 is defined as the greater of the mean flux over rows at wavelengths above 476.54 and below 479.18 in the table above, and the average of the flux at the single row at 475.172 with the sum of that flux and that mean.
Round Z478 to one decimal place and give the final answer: 10.3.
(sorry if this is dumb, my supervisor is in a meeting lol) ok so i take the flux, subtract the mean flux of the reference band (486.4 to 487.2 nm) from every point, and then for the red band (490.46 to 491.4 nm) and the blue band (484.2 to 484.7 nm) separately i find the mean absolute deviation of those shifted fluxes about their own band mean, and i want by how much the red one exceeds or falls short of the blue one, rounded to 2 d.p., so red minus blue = 0.20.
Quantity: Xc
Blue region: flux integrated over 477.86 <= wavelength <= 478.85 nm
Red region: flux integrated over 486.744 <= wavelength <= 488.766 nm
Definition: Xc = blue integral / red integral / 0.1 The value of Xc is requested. 5.1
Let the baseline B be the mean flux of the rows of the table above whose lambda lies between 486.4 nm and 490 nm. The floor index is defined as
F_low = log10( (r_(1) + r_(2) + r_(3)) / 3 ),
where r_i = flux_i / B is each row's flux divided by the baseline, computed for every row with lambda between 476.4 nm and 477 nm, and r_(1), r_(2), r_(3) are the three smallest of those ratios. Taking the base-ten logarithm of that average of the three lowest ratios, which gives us -0.012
